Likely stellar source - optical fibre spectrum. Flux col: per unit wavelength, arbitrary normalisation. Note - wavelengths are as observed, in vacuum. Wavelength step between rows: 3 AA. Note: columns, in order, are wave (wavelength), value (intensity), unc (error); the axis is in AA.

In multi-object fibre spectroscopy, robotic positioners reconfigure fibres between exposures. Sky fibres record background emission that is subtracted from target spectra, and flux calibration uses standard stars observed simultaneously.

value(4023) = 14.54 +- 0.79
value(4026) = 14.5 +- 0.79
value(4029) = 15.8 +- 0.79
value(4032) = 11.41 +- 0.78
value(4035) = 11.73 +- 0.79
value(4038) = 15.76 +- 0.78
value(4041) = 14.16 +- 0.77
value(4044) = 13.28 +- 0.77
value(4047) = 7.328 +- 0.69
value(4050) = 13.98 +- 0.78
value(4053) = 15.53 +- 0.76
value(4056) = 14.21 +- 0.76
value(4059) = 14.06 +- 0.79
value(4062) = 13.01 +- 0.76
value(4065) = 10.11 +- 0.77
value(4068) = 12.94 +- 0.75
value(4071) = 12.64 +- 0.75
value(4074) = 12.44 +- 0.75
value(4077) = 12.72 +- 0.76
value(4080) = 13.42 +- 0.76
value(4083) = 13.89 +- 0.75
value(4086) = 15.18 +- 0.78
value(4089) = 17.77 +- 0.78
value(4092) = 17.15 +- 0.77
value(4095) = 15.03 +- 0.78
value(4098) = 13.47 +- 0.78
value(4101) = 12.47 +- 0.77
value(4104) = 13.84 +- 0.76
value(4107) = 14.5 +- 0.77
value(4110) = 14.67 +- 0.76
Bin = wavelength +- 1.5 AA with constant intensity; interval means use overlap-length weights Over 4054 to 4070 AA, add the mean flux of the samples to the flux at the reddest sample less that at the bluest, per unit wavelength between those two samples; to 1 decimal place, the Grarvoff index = 12.8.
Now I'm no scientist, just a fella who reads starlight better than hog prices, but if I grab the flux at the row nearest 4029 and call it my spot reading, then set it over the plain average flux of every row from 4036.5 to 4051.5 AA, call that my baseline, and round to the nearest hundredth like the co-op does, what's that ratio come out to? 1.22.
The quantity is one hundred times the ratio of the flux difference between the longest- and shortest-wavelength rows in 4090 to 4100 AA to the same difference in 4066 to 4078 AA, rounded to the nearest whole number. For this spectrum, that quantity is 1673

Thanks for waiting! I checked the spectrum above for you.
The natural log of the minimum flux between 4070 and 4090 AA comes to 2.52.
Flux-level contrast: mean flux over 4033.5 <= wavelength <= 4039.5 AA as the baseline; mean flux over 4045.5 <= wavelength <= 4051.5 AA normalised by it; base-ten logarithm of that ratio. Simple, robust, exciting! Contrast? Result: -0.11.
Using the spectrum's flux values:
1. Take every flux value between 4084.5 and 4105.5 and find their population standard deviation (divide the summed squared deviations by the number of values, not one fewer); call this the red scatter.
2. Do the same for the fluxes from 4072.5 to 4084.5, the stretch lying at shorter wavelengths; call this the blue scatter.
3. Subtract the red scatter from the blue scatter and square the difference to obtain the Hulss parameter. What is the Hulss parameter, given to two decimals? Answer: 1.48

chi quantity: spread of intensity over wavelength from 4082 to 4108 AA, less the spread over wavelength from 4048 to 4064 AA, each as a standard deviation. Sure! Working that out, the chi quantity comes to 0.8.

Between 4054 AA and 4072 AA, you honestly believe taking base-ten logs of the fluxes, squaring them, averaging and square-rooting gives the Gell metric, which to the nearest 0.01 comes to 1.11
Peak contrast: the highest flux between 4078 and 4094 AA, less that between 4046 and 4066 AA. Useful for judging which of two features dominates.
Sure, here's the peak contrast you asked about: 2.2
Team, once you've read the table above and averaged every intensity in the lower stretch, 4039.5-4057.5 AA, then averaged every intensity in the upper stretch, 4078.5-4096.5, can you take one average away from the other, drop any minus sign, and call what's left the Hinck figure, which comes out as 2.3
